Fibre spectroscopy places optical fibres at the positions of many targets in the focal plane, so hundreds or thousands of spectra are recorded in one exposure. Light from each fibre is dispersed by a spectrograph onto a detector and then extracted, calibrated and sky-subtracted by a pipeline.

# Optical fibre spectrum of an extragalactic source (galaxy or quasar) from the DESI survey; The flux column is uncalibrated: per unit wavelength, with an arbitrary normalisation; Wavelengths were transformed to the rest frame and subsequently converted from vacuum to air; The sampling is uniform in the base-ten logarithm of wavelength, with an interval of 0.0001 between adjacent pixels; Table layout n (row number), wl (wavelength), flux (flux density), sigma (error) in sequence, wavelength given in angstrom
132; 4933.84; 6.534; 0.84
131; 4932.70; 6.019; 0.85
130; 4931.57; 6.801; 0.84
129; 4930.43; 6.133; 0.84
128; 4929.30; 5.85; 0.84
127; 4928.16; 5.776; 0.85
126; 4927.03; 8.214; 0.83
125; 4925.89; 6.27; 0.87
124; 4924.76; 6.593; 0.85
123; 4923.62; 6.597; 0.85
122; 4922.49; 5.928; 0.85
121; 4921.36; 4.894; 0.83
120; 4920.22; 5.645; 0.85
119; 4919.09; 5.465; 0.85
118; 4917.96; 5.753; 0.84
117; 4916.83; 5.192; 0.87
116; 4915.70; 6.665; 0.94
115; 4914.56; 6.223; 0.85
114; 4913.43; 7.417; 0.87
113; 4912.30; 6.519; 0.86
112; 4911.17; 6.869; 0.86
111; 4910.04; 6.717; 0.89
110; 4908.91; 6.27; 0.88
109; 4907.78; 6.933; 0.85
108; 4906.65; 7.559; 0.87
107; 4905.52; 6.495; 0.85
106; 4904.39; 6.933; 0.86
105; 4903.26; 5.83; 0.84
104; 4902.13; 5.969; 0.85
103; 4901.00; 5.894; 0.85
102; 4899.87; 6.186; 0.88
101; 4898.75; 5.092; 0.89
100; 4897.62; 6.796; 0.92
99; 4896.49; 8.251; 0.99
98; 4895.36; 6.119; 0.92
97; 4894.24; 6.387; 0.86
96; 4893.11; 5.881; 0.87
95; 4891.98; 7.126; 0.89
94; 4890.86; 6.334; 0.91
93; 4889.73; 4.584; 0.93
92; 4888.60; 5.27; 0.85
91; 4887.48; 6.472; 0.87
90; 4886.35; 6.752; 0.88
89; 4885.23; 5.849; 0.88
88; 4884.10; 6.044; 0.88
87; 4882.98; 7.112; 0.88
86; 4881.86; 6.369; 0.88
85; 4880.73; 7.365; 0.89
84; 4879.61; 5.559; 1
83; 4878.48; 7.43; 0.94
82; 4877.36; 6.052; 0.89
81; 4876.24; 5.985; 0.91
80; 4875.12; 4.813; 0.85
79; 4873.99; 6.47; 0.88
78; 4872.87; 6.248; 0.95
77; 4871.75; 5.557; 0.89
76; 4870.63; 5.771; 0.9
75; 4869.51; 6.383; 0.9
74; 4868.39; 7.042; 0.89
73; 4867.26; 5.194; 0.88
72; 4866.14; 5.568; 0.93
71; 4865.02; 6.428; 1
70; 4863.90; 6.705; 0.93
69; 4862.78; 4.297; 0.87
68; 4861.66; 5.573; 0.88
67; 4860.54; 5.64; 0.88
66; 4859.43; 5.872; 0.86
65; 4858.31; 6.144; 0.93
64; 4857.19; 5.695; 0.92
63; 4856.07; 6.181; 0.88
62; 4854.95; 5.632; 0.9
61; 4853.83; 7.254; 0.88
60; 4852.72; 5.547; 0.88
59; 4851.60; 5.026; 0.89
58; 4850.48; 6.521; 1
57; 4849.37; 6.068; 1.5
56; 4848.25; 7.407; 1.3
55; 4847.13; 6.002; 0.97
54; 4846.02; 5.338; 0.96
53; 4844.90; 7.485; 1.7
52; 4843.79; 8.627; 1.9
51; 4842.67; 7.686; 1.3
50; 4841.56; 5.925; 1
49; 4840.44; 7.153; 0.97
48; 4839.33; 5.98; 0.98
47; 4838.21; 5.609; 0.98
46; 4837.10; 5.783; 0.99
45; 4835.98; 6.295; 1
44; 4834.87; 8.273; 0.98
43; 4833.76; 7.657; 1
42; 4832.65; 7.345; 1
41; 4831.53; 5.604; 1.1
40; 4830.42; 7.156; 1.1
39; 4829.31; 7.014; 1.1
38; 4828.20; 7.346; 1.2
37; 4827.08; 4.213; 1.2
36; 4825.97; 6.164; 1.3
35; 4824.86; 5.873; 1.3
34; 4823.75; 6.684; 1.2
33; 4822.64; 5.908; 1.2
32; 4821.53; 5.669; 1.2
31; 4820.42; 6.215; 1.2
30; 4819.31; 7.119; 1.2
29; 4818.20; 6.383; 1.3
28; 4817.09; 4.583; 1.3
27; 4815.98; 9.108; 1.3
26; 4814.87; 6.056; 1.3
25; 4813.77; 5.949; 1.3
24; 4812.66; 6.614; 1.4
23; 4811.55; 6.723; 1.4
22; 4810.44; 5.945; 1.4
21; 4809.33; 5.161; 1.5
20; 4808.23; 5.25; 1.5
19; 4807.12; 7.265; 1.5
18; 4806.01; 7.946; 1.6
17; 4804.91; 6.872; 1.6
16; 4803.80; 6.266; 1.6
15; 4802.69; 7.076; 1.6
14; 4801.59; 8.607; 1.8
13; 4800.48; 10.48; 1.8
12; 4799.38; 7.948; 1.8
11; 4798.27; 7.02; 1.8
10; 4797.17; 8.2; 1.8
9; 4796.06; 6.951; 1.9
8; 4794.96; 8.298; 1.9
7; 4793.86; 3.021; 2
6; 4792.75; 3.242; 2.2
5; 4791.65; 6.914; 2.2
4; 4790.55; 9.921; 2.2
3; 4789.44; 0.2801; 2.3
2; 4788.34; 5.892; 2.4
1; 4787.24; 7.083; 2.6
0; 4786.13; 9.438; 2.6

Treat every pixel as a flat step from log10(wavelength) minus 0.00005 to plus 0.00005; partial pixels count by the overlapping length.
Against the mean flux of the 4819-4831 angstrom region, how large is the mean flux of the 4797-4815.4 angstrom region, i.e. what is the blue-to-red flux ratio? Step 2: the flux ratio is 1.11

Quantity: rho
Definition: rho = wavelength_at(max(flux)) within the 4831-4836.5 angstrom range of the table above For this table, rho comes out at 4834.87 angstrom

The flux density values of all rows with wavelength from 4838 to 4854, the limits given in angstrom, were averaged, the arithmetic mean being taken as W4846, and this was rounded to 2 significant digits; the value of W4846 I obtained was 6.5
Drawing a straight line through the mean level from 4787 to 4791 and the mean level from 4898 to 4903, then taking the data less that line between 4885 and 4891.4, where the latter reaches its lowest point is 4889.73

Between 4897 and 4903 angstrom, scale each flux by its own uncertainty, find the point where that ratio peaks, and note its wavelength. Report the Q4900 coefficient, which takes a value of 4897.62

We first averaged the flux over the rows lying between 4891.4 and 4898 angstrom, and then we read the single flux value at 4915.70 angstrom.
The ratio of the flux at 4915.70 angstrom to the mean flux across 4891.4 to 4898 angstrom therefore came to 0.99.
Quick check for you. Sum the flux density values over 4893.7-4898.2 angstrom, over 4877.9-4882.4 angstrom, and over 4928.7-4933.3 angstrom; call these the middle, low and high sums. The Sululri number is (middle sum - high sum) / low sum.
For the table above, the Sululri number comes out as 0.10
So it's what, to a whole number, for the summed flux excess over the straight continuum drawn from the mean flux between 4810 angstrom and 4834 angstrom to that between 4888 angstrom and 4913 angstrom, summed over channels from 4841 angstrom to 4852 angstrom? 2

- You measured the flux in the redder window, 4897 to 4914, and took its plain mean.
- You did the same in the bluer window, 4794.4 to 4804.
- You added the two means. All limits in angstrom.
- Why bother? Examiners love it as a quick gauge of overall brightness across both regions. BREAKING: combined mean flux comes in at 14.4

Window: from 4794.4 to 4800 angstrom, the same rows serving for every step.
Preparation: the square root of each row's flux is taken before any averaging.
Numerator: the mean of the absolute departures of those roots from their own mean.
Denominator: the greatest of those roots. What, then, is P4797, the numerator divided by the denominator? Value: 0.035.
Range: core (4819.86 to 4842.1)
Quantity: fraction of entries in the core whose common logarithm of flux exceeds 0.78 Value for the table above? 0.55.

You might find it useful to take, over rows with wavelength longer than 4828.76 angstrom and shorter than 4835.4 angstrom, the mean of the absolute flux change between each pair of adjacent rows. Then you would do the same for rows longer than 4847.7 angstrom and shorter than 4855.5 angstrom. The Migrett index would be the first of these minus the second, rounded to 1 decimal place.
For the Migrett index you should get -0.3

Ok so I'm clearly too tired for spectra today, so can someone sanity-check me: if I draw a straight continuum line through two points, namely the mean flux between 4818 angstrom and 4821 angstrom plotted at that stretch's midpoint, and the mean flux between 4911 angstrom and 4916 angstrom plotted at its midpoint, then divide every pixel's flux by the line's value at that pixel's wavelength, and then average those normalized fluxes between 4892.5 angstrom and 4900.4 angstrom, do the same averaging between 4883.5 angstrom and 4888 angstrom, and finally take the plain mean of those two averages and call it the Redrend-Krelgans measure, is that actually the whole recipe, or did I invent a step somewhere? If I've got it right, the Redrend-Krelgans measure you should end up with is 0.95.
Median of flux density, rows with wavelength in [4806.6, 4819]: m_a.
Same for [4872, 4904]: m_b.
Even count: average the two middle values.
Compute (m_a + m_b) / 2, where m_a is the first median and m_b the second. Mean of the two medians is 6.10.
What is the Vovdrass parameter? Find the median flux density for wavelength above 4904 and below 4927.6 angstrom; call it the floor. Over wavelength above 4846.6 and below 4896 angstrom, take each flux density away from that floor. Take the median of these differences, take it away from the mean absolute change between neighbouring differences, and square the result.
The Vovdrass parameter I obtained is 0.19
